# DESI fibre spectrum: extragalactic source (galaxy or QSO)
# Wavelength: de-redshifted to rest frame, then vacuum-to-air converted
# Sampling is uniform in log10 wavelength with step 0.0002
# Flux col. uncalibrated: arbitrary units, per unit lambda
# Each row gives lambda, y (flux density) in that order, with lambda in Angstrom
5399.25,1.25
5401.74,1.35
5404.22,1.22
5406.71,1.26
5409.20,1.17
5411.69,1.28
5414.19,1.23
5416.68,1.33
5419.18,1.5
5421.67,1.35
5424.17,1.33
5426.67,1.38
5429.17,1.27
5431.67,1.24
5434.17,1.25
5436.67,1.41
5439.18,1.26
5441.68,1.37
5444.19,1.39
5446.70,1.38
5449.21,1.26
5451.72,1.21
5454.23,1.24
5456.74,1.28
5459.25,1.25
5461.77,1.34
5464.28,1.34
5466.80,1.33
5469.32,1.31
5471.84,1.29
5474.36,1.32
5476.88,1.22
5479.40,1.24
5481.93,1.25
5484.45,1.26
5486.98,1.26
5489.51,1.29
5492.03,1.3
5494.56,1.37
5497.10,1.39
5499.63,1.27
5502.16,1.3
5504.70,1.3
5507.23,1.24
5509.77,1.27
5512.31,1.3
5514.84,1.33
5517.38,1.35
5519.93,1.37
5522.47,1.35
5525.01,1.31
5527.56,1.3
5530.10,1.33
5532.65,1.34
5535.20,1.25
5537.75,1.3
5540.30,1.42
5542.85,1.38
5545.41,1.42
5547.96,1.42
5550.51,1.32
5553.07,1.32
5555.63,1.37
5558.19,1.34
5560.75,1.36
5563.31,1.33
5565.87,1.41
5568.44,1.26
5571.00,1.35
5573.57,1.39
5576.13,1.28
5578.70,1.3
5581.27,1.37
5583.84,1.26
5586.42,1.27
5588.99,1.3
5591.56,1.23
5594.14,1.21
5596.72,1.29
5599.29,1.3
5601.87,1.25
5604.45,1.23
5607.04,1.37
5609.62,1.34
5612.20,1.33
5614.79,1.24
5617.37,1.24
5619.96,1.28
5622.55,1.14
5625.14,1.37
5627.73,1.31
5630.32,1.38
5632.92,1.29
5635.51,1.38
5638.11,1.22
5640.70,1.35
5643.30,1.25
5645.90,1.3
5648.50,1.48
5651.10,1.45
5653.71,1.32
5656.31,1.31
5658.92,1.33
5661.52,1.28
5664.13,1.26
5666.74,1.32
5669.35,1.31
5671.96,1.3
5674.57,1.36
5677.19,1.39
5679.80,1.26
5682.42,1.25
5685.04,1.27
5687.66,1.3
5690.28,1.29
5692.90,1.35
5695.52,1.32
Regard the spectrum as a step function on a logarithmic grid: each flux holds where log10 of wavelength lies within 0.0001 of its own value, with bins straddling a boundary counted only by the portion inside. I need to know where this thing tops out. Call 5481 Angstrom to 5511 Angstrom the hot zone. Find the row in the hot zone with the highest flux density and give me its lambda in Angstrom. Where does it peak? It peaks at 5497.10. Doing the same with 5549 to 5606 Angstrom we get 5565.87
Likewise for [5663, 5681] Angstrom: 5677.19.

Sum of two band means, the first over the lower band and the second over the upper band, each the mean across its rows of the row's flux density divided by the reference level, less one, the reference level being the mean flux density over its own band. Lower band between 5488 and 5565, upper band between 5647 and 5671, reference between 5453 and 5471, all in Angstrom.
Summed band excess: 0.057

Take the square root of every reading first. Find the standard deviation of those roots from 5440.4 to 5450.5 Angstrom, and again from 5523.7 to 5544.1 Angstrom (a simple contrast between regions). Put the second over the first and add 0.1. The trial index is 1.0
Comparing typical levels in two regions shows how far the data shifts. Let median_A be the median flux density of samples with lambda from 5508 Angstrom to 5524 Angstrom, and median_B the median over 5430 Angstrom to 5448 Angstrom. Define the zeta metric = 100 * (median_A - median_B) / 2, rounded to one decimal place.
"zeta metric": -1.5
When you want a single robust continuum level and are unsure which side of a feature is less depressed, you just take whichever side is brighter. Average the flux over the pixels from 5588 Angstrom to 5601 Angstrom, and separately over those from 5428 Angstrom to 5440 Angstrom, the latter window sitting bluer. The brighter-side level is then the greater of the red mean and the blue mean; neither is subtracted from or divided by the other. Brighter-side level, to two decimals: 1.29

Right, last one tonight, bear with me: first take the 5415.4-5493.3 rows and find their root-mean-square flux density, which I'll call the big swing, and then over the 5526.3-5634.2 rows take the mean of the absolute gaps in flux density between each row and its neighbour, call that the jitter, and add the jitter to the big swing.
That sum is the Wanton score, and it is 1.37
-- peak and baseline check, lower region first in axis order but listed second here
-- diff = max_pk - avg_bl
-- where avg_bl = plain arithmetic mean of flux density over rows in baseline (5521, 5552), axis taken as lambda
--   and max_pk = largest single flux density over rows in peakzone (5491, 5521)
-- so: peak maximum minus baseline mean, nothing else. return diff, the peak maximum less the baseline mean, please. 0.04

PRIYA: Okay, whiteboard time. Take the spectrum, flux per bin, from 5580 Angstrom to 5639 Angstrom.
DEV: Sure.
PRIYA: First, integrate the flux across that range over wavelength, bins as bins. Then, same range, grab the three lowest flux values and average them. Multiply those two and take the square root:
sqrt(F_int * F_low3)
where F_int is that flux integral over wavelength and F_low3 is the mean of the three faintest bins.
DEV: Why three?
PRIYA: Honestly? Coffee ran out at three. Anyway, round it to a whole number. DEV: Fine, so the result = 10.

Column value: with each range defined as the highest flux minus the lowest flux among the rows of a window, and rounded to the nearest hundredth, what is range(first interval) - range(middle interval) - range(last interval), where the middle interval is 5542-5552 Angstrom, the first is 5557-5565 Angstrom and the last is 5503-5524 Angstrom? -0.20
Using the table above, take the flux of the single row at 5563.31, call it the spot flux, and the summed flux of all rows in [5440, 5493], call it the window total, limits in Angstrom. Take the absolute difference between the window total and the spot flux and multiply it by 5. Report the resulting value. 129.0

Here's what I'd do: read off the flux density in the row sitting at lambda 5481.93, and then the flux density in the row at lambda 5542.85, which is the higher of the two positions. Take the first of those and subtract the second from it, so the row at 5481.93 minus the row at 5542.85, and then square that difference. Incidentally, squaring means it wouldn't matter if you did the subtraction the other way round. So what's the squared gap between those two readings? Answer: 0.017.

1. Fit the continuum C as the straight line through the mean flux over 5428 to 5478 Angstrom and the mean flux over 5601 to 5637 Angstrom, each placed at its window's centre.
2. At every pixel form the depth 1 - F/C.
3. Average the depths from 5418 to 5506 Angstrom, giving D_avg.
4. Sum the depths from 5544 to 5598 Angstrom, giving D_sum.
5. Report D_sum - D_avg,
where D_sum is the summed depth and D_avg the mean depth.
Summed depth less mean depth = -0.4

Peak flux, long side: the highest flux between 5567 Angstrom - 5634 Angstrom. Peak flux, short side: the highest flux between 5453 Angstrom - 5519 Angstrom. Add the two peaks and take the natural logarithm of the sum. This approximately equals 1.02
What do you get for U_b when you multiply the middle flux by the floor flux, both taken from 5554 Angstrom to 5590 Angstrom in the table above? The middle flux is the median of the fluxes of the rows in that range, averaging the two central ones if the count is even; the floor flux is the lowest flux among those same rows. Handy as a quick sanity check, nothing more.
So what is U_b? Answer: 1.68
